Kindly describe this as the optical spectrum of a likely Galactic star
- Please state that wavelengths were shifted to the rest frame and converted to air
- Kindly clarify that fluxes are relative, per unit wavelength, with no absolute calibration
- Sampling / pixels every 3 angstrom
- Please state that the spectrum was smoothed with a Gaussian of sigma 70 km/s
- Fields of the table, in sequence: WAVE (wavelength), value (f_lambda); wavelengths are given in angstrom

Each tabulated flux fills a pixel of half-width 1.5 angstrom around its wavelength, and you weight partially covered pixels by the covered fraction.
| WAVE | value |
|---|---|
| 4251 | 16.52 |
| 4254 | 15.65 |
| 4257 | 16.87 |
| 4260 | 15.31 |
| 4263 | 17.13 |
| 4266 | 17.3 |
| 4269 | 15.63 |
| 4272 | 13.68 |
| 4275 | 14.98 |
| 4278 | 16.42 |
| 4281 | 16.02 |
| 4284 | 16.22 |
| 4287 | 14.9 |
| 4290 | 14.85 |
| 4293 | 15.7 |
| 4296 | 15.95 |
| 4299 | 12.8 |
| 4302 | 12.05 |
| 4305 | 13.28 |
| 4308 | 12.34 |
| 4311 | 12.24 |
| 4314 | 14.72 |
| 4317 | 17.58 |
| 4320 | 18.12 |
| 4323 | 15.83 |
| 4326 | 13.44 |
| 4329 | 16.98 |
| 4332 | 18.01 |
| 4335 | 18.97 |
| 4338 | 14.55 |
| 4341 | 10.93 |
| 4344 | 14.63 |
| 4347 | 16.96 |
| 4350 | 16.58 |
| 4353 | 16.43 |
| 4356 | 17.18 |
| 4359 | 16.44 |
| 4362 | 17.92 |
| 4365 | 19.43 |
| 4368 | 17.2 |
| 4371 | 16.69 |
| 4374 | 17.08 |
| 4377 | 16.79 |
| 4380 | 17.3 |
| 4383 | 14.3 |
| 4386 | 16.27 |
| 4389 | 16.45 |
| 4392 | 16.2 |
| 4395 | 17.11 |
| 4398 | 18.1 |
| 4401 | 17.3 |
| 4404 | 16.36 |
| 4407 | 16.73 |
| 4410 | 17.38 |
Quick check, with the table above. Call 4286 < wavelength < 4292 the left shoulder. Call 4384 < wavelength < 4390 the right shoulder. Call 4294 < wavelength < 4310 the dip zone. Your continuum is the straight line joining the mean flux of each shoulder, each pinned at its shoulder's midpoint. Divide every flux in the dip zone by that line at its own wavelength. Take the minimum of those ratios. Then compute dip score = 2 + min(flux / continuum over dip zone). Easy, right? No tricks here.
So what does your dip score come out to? 2.80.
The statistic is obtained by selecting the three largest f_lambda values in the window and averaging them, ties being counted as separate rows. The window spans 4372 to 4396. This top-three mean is 17.2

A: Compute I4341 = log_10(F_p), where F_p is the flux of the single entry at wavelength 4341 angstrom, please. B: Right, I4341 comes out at 1.04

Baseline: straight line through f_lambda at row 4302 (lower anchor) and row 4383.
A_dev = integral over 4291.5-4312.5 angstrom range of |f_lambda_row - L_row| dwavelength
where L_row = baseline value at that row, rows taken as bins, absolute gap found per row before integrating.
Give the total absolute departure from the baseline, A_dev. 30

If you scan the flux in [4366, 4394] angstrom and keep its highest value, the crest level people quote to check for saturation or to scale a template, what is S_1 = 17.3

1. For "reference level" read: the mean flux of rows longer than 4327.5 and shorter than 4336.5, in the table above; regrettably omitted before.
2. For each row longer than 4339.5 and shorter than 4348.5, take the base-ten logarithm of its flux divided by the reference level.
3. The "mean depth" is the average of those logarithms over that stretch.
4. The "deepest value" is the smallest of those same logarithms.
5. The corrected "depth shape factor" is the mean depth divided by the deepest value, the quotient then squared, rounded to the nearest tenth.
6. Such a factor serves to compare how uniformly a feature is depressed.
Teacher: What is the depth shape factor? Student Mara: 0.3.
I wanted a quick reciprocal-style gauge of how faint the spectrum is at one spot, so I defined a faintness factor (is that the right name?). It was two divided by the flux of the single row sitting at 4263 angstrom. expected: 0.117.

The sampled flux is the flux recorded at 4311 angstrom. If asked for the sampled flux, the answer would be 12.24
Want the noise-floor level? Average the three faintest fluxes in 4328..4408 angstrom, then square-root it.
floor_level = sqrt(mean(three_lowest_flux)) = 3.64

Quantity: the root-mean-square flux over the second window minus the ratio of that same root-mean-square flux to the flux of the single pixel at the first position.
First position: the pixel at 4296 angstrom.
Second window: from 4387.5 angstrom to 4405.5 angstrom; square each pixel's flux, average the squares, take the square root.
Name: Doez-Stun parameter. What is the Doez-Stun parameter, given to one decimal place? 15.9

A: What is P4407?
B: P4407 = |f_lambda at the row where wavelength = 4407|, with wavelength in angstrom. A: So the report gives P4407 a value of 16.7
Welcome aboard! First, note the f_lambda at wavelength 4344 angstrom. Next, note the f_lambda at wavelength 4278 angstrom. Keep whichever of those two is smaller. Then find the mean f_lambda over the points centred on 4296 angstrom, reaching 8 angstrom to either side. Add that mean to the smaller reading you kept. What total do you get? 28.9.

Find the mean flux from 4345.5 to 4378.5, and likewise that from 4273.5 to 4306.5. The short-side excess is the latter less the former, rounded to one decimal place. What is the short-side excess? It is -2.3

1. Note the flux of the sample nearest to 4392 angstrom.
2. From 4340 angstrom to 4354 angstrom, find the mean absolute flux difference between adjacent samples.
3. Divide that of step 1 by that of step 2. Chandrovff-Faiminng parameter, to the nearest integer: 10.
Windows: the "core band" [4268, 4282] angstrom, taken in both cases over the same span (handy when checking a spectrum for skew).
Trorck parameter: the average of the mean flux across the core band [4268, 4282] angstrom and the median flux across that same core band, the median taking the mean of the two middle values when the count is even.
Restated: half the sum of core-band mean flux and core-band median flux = 15.5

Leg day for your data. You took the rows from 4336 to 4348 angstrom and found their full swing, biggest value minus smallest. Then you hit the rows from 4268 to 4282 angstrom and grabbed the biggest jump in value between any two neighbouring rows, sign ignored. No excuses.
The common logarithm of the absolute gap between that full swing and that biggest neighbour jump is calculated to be 0.6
